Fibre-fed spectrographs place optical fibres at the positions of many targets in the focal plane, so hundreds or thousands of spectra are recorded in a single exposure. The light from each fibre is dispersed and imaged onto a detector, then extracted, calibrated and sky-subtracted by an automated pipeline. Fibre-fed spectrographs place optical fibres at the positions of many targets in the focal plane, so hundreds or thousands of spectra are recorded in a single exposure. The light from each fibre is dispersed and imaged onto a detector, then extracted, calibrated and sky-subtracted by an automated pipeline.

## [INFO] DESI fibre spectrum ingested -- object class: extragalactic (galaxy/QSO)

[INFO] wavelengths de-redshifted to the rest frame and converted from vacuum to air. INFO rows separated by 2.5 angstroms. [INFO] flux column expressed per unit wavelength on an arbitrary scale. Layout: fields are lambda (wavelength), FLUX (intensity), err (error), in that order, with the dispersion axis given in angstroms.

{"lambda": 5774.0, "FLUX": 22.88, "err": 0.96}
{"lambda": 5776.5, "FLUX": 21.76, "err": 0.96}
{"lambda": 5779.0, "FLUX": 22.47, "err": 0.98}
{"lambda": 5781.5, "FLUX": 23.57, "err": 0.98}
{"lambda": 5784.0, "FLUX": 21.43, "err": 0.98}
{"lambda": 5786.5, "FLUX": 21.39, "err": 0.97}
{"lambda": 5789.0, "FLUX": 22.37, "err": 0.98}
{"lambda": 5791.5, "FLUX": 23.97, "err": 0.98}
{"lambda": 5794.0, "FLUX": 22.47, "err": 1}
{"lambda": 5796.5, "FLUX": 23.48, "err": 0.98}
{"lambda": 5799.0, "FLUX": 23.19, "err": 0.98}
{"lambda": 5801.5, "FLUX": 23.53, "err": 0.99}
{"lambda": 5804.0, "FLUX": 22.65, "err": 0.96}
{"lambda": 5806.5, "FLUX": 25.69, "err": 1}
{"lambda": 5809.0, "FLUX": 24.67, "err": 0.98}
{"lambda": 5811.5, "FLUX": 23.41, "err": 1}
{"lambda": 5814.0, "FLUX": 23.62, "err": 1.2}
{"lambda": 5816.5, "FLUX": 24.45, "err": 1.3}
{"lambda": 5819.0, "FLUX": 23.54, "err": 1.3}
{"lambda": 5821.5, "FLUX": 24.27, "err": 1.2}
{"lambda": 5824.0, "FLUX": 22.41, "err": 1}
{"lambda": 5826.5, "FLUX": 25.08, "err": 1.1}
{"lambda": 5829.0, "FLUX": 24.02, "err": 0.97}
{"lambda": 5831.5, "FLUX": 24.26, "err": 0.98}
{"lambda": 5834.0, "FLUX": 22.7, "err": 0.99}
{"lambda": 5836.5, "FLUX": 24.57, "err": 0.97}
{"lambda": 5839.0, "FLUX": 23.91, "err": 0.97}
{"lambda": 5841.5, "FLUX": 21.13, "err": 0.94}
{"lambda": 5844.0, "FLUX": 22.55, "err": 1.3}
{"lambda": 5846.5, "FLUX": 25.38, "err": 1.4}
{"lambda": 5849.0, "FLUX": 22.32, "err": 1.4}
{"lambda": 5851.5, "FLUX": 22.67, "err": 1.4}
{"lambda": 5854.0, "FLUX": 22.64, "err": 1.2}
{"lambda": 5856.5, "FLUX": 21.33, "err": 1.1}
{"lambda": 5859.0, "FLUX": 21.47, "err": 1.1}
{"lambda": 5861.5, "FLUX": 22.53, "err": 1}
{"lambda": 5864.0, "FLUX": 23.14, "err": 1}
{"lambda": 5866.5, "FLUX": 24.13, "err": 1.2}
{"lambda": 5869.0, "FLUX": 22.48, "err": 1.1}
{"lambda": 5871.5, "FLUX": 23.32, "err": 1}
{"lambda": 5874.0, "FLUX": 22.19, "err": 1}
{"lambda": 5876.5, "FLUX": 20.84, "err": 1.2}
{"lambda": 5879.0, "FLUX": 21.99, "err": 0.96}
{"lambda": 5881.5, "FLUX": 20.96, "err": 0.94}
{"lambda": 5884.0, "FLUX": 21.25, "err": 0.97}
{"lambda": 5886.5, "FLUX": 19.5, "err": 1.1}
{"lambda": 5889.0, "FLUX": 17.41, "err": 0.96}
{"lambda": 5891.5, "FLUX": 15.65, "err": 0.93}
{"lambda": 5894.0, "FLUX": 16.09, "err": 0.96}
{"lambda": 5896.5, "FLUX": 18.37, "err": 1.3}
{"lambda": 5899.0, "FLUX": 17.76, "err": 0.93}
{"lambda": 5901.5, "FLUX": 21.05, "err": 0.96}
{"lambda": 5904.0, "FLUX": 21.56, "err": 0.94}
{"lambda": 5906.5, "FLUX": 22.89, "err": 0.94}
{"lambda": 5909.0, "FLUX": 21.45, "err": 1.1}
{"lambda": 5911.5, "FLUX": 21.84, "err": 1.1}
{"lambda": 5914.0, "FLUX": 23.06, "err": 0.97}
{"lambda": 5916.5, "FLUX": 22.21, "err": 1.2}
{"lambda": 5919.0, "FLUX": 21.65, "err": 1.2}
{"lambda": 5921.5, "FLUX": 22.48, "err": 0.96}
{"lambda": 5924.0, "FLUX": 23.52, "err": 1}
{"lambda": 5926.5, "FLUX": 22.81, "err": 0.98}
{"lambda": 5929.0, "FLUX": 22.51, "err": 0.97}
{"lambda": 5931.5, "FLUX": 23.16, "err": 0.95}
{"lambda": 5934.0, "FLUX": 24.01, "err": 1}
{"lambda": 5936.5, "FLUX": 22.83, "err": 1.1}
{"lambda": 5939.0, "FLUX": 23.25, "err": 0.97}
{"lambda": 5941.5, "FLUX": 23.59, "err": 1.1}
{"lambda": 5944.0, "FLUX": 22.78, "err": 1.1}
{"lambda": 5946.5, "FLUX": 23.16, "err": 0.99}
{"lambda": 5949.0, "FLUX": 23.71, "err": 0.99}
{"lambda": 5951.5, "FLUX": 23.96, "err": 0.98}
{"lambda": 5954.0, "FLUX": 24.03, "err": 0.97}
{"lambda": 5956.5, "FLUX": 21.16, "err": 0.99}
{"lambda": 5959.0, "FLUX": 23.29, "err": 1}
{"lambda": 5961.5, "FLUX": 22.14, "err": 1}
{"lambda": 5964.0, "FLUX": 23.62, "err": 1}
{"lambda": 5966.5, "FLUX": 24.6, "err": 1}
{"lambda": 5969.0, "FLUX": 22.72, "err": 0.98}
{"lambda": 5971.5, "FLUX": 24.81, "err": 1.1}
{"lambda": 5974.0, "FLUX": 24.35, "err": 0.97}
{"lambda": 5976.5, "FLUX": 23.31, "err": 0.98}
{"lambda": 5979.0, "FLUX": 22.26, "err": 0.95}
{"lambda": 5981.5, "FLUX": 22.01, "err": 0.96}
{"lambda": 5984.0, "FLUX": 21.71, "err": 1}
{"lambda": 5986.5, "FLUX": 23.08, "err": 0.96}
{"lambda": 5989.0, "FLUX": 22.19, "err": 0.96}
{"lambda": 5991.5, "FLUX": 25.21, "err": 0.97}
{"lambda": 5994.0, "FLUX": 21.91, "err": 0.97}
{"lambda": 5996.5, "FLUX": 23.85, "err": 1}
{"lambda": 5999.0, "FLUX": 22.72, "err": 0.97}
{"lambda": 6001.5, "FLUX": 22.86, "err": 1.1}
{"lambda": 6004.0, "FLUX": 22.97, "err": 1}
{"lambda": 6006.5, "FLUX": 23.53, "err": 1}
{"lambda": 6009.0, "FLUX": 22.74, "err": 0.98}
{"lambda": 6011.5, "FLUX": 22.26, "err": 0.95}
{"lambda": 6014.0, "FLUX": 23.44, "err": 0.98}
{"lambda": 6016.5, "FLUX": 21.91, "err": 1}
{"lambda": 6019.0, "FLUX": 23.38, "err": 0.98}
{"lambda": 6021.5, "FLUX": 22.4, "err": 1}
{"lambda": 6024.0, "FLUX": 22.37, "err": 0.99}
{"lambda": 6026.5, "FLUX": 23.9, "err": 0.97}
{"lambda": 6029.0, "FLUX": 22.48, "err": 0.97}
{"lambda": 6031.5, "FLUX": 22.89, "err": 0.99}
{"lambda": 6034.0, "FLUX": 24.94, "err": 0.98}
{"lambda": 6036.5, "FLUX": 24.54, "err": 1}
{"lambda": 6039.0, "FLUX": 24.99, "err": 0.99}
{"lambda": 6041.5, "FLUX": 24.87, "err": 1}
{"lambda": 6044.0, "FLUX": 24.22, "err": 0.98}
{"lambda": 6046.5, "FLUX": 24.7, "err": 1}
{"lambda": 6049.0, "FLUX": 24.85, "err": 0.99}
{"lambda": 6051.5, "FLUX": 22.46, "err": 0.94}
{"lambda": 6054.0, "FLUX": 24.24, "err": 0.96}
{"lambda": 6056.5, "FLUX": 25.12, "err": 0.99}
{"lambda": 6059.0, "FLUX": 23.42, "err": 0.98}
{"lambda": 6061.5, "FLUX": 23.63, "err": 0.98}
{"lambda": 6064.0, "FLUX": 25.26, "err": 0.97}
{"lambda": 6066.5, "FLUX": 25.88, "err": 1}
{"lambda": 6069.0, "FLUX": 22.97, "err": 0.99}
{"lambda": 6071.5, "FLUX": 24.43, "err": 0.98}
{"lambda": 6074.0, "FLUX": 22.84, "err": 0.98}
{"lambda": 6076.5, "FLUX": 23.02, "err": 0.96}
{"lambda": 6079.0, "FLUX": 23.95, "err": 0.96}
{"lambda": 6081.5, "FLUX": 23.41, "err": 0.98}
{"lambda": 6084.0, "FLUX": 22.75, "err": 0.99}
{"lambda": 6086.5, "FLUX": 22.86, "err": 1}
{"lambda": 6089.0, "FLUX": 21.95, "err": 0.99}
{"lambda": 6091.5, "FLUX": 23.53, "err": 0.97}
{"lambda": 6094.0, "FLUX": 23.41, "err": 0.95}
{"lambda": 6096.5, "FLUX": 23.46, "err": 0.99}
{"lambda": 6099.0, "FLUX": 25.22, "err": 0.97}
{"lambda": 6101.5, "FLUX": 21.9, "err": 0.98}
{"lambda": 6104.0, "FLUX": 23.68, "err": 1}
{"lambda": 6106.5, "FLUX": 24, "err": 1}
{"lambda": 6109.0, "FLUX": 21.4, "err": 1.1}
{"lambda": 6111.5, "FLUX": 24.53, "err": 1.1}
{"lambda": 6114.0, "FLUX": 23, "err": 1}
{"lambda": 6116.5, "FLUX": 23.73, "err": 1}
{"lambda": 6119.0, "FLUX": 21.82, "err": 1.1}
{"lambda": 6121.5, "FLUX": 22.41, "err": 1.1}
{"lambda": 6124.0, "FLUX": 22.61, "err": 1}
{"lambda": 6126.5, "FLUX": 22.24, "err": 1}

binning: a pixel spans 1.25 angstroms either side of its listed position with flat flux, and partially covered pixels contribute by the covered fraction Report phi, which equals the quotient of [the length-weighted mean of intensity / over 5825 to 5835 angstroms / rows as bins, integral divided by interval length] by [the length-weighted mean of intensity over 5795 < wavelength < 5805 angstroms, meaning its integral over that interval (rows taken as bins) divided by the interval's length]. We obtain 1.03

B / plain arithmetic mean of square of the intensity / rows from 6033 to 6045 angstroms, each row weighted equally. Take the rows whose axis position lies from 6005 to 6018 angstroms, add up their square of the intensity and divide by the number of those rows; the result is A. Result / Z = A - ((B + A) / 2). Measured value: -46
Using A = 519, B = 611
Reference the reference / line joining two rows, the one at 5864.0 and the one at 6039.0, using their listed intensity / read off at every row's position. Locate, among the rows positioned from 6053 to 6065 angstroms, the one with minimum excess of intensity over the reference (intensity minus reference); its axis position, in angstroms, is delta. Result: 6059.0 angstroms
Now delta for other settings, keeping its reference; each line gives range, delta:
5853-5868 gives 5856.5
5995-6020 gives 6016.5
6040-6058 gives 6051.5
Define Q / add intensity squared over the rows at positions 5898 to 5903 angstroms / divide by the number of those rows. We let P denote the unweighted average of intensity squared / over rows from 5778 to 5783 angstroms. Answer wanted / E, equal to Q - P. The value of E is -151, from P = 530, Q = 379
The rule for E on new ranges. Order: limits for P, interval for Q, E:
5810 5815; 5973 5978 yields 15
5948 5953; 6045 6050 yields 46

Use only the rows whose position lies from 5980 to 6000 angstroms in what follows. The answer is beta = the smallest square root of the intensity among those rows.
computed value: 4.66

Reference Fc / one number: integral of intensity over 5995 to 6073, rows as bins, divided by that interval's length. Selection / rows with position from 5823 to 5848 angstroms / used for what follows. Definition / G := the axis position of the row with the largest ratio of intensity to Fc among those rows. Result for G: 5846.5 angstroms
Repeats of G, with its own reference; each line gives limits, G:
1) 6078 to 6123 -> 6099.0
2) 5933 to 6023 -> 5991.5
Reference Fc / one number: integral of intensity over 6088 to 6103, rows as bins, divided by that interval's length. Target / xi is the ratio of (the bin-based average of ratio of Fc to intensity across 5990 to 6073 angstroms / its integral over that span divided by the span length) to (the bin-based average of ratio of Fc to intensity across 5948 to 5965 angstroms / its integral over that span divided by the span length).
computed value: 0.98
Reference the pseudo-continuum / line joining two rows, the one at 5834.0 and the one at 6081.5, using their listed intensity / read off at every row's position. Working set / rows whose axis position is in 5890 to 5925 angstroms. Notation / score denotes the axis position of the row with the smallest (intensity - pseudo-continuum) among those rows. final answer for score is 5891.5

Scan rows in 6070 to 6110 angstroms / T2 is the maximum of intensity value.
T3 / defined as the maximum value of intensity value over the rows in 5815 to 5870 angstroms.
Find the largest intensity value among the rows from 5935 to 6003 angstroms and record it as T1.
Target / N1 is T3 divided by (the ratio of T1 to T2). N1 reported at 25.4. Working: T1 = 25.21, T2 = 25.22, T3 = 25.38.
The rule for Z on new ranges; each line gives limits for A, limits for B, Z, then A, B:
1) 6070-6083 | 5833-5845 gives 12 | 554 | 529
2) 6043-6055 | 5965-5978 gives 3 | 581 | 575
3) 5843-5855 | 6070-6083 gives -9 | 535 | 554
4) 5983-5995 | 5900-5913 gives 24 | 522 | 474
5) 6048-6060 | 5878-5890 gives 83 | 578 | 412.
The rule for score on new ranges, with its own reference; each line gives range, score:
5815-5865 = 5841.5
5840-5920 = 5891.5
